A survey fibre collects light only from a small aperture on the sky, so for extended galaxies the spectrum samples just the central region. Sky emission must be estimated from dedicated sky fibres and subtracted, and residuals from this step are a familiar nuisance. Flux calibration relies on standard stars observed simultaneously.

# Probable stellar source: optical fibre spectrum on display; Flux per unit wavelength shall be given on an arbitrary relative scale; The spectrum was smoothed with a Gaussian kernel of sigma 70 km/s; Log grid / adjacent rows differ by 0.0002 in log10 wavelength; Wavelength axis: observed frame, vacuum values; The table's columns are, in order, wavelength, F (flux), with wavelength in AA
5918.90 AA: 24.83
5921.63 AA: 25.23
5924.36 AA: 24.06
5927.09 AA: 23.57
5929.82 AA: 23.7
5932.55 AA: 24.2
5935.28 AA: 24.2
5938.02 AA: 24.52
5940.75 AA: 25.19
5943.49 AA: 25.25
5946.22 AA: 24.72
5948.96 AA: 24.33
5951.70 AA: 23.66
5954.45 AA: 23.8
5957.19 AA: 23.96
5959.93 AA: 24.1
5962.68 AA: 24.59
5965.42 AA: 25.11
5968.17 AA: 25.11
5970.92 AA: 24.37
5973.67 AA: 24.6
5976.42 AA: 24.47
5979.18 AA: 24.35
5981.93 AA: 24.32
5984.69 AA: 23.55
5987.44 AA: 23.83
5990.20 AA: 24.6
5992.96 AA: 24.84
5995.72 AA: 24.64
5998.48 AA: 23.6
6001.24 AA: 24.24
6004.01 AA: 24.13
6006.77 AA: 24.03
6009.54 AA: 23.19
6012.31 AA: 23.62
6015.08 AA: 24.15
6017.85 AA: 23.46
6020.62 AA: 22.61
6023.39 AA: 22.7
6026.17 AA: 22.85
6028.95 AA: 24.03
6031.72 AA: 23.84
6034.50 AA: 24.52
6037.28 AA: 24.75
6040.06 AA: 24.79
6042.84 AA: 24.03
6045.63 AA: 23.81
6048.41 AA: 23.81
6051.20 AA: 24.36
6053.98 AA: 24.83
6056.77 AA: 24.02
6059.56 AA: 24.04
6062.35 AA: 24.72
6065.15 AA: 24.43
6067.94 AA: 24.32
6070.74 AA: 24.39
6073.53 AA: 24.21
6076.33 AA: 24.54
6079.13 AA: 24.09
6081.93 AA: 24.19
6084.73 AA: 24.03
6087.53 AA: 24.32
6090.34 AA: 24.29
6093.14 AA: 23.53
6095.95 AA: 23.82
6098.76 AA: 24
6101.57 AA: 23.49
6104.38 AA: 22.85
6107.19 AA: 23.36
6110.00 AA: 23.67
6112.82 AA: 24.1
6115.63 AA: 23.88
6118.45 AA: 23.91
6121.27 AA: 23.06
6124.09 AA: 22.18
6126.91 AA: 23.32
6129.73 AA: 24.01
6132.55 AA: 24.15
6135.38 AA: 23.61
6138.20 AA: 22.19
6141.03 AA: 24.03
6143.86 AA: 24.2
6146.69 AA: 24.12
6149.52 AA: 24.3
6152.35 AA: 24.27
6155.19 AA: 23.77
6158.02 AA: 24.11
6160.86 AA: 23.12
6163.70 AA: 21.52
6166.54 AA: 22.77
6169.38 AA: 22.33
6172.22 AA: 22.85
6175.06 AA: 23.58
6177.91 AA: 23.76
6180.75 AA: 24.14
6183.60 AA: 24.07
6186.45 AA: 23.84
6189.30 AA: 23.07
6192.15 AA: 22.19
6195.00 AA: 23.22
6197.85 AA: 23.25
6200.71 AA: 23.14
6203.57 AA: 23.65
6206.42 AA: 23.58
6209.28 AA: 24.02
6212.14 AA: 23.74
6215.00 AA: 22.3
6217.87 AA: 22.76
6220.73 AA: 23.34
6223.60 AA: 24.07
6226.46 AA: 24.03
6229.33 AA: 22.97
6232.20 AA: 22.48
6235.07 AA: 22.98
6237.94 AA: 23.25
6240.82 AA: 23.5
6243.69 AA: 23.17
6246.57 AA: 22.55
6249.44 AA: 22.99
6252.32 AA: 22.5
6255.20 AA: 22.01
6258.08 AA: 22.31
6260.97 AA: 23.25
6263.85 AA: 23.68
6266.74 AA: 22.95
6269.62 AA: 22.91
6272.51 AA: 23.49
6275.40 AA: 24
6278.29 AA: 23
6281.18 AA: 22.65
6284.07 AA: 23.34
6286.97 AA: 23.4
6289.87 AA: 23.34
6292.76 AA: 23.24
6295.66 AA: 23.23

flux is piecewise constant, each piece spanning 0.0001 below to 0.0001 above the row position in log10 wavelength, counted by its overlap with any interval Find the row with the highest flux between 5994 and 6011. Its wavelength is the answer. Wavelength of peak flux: 5995.72 AA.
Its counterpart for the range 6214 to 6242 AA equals 6223.60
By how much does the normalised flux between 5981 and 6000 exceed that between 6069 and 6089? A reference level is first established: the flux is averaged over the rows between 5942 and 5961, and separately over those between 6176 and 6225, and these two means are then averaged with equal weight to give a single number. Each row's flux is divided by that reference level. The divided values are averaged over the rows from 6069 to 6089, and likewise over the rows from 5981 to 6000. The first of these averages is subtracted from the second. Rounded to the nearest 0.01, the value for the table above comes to 0.00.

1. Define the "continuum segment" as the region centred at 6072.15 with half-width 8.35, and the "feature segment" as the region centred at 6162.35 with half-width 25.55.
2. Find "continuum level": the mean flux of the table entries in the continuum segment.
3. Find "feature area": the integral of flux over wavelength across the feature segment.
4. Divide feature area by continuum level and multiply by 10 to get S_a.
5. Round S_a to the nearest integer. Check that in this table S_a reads 493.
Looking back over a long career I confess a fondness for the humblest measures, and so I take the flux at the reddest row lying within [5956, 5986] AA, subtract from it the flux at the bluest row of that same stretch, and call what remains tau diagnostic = -0.4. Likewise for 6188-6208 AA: 0.5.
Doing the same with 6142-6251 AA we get -1.2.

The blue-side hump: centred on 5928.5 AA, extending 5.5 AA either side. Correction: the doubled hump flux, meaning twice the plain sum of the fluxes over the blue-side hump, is 191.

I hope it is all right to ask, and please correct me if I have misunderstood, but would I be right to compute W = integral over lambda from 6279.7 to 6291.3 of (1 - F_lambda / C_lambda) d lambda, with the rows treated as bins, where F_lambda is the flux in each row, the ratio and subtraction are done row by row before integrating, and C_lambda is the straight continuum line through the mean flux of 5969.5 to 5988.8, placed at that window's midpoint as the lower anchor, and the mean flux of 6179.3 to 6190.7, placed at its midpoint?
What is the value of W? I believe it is 0.19 AA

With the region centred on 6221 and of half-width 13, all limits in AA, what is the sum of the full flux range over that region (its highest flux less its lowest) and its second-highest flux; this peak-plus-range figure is 25.8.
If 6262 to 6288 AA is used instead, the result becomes 25.0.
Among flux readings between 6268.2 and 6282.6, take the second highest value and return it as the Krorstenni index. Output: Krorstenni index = 23.49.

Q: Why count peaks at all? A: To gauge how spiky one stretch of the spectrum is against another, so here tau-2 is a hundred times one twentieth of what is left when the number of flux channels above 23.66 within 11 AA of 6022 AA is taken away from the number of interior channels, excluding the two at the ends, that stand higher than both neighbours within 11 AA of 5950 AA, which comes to -10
